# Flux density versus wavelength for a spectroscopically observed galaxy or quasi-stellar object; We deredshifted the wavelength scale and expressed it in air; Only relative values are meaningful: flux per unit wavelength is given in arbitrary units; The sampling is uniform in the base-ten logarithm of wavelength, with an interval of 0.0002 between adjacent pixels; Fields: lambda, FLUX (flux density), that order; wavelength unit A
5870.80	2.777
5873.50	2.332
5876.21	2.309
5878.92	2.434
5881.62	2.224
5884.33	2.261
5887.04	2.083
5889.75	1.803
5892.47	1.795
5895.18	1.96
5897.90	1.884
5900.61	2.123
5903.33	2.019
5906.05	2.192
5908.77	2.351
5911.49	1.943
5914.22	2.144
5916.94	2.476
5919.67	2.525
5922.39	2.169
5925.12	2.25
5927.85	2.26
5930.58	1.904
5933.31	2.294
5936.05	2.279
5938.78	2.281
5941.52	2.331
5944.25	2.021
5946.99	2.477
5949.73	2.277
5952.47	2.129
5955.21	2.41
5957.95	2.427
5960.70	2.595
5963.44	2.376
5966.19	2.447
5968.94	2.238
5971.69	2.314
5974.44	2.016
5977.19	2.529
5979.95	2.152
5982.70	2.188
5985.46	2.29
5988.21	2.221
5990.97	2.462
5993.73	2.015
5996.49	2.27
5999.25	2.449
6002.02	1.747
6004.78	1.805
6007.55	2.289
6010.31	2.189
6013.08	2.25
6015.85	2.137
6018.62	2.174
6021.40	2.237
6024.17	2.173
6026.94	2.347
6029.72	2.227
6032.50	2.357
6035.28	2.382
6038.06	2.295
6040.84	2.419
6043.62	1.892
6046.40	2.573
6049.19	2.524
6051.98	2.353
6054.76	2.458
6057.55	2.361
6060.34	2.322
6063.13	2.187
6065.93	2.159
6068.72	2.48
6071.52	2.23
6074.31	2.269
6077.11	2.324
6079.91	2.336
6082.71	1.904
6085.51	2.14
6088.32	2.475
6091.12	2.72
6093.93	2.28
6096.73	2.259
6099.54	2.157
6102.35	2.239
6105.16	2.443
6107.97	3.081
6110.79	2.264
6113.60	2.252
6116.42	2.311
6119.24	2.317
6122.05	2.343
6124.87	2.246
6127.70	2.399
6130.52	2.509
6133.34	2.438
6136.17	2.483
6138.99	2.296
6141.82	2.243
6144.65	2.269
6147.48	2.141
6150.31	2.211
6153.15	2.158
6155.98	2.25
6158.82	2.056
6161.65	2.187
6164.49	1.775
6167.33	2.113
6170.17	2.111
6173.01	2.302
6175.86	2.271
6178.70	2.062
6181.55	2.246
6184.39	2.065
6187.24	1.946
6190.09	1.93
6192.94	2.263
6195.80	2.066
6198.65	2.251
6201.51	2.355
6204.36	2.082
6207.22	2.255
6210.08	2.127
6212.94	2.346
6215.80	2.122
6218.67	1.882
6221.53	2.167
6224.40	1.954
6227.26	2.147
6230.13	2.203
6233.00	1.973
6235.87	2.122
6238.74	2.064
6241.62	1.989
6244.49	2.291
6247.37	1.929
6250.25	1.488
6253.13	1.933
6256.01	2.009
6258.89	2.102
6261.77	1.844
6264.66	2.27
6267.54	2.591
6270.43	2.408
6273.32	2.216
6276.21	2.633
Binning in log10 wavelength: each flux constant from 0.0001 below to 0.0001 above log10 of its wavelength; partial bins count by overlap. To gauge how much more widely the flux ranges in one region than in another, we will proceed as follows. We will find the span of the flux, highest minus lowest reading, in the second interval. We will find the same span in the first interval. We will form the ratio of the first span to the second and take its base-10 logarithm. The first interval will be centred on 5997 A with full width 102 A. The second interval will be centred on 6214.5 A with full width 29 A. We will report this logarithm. 0.25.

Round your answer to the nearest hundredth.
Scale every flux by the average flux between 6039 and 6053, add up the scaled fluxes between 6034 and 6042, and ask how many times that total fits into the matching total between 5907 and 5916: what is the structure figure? 0.91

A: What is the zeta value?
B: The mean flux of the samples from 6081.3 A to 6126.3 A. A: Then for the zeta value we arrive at 2.34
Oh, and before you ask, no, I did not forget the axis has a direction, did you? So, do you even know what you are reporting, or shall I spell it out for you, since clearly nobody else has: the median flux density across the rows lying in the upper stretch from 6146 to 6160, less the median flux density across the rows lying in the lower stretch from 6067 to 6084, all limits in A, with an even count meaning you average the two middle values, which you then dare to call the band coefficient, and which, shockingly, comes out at -0.14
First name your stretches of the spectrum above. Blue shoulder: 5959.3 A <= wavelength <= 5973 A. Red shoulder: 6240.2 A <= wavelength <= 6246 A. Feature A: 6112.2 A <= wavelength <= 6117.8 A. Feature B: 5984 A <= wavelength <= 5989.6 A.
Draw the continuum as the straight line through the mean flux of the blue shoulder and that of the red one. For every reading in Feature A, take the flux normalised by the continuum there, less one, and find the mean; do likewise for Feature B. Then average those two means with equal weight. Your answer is -0.020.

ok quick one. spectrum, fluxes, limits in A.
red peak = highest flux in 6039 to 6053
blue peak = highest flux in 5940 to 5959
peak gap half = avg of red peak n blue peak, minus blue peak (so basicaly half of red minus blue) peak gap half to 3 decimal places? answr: 0.048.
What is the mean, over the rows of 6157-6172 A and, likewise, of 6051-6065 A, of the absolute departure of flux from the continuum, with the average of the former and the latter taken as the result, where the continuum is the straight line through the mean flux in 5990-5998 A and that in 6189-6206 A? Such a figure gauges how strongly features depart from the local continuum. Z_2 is 0.13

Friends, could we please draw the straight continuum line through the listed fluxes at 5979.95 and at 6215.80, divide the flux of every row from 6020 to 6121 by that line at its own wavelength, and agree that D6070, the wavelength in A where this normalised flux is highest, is 6107.97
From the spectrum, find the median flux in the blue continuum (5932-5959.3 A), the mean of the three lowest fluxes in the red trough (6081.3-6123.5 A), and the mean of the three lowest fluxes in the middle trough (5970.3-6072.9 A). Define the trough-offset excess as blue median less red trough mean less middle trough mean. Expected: -1.6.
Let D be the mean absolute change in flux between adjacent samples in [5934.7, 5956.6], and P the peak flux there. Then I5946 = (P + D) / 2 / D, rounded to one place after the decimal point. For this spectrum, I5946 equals 6.5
